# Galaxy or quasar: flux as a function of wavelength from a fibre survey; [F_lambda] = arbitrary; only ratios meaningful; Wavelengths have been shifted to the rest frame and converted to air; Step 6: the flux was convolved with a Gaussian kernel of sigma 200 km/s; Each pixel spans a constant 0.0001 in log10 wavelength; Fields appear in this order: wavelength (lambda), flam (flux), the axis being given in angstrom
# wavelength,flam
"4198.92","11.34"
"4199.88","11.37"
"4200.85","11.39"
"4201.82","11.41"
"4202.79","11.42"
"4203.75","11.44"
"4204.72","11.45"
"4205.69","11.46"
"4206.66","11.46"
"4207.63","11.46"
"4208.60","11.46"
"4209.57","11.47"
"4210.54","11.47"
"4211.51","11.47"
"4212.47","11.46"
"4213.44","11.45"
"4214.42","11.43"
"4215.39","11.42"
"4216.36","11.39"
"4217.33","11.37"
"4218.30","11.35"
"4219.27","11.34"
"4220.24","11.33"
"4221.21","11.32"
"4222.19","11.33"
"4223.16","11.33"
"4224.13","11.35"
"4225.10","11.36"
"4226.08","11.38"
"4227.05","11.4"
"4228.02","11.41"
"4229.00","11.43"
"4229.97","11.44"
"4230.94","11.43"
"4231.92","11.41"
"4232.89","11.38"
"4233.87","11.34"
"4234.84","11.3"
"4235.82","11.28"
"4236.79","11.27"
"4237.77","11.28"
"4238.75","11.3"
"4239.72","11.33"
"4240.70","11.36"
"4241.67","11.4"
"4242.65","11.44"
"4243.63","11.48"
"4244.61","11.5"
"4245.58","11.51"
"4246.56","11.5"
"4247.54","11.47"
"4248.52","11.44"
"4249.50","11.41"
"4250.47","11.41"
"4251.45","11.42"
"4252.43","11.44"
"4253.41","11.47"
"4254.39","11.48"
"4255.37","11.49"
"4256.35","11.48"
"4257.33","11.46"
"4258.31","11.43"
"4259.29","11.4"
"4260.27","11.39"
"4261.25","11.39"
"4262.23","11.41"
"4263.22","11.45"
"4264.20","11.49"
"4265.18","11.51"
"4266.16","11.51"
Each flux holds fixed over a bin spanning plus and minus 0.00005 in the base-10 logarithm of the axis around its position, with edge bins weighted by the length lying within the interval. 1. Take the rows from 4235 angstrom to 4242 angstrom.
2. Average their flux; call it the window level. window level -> 11.3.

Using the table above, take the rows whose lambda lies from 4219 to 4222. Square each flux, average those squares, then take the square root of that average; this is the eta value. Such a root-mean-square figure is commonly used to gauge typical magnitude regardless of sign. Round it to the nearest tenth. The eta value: 11.3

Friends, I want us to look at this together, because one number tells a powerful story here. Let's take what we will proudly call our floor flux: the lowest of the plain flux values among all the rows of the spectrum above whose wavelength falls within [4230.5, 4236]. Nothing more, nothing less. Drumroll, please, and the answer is 11.28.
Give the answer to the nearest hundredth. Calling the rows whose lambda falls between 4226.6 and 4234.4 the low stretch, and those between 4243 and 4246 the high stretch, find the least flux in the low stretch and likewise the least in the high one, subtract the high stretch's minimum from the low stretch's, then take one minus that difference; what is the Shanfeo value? 1.14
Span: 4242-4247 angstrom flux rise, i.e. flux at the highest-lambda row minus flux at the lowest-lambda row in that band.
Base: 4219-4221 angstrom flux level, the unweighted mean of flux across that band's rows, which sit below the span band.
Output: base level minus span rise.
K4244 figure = 11.3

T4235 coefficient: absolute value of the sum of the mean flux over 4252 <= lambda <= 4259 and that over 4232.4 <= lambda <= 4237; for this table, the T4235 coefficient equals 22.8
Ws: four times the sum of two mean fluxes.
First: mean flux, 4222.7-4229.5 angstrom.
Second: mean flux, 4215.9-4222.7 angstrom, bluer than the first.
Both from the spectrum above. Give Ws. 90.9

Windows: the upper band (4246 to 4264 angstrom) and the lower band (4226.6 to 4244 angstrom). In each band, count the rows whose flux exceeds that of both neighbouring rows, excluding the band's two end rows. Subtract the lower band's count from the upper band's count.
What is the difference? 0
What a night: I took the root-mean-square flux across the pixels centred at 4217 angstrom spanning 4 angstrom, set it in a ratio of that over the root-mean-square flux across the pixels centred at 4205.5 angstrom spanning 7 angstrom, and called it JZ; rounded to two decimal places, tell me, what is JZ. 0.99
